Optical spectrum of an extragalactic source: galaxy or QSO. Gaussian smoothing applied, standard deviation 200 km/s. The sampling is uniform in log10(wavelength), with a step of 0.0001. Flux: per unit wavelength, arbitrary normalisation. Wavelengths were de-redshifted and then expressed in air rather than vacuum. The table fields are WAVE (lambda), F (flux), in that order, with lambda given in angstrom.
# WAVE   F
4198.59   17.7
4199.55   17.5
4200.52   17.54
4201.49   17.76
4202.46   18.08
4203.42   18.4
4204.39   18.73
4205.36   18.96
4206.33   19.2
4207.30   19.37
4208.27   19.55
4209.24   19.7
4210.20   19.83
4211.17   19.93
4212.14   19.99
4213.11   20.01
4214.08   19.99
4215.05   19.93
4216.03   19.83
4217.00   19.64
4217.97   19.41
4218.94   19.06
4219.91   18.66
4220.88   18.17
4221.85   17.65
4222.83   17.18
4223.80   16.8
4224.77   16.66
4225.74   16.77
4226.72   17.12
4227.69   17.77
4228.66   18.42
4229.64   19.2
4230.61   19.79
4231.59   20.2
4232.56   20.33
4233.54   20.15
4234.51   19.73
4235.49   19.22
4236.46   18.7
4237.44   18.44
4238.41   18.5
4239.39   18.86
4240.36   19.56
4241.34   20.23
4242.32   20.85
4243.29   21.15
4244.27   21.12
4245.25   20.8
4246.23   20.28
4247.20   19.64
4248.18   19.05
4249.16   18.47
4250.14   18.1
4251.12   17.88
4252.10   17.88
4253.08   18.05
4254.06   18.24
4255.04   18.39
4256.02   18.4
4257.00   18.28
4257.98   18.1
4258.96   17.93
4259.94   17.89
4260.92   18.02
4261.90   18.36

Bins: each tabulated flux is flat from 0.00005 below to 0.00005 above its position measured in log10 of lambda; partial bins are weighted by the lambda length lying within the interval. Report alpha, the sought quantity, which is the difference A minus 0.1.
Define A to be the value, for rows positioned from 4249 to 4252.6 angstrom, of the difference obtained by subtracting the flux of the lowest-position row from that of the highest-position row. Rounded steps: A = -0.6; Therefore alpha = -0.7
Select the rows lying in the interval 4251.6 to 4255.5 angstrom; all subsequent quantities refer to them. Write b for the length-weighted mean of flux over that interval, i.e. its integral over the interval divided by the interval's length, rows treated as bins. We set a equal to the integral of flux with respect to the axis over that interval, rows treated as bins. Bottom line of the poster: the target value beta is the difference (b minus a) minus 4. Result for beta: -57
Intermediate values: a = 70.7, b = 18.1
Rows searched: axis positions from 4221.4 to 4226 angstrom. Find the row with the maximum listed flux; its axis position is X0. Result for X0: 4221.85 angstrom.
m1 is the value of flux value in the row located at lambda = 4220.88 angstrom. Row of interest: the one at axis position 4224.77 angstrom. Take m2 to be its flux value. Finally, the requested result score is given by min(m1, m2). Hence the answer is 16.7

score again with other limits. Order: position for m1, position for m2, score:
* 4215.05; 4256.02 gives 18.4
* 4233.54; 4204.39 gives 18.7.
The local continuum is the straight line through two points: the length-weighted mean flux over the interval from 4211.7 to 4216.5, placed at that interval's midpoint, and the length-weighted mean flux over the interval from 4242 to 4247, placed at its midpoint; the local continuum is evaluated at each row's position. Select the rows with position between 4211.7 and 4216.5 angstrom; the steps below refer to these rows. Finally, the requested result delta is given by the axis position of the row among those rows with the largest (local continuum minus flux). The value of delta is 4216.03 angstrom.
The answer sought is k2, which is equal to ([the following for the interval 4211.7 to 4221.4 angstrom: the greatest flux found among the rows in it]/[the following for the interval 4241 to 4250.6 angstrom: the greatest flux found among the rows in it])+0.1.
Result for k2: 1.05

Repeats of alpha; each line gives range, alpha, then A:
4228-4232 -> 1.7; 1.8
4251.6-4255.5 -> 0.4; 0.5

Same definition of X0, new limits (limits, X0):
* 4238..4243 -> 4242.32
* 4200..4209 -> 4208.27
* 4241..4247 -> 4243.29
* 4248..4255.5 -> 4248.18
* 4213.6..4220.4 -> 4214.08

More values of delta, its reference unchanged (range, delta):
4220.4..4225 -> 4224.77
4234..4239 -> 4237.44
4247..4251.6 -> 4251.12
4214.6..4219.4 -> 4218.94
